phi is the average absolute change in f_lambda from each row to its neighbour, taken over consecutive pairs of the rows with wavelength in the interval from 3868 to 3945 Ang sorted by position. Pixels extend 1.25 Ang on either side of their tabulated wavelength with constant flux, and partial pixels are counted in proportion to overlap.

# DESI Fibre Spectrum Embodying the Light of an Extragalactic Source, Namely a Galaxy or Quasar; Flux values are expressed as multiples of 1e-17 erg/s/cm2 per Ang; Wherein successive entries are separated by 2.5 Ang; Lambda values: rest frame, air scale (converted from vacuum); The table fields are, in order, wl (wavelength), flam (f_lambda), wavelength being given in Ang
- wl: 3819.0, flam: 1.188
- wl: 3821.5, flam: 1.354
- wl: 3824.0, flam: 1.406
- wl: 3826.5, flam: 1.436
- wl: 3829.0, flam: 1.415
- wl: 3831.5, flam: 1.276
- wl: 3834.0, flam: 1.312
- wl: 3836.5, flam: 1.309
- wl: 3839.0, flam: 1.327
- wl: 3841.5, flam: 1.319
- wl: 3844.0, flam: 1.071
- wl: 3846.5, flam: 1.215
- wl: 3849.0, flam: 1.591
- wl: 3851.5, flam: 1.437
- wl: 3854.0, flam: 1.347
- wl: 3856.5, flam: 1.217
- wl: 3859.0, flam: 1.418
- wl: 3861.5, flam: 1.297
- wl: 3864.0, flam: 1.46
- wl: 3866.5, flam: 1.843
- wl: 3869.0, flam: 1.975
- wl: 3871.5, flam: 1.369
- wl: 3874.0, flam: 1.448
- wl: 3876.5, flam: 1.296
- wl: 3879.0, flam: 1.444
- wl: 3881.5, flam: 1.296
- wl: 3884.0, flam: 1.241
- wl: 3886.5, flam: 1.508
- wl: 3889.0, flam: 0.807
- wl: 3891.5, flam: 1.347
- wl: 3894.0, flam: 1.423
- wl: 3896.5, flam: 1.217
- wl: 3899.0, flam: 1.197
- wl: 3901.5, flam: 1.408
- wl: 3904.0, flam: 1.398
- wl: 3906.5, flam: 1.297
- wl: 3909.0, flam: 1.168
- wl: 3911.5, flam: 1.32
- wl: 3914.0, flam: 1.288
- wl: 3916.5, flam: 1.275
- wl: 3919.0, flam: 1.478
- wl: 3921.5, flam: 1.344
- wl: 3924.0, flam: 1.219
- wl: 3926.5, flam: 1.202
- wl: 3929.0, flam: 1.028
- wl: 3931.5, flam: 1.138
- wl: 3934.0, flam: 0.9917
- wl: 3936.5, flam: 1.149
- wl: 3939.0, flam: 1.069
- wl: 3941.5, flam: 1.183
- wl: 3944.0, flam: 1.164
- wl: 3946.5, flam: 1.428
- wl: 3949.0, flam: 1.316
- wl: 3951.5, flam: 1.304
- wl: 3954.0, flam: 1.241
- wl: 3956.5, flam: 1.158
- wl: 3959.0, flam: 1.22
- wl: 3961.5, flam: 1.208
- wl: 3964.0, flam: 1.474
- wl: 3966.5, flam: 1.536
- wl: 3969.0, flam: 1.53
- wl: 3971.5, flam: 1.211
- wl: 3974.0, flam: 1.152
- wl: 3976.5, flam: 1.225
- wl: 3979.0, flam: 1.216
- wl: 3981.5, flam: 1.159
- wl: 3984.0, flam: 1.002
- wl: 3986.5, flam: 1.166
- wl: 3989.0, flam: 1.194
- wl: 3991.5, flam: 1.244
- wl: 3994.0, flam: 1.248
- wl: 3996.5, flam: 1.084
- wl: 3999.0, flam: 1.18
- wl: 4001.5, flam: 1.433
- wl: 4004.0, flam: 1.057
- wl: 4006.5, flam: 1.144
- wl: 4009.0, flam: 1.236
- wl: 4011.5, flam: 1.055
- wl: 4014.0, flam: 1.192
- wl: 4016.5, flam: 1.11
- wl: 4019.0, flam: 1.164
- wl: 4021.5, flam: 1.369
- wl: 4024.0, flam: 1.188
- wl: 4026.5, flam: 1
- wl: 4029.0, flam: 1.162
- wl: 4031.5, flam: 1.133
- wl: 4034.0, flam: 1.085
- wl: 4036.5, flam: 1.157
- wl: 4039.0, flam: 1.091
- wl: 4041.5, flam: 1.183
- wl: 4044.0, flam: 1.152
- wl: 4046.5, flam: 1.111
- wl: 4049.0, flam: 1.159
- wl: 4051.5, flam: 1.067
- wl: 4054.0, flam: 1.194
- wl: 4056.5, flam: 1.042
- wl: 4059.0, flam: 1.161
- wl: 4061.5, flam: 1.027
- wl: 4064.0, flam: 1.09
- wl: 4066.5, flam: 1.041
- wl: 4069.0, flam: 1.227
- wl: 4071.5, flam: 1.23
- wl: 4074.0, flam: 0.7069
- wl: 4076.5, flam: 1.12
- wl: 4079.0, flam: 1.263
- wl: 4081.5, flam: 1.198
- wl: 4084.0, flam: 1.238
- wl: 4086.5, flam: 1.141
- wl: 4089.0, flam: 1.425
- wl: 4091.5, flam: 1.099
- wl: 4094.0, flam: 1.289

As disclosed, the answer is 0.16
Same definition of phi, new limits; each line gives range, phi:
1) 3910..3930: 0.10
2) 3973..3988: 0.09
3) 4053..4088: 0.15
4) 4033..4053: 0.06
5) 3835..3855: 0.15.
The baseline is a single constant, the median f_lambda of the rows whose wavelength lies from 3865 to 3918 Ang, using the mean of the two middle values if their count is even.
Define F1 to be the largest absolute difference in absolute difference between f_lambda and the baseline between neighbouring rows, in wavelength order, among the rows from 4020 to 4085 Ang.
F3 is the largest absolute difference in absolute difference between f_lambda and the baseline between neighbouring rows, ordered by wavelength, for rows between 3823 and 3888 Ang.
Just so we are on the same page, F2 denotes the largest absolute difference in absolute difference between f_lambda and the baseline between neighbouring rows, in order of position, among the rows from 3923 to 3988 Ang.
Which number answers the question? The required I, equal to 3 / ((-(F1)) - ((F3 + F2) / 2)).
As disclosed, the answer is -3.3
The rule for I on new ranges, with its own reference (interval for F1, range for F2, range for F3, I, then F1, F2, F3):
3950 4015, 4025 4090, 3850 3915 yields -4.0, 0.18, 0.52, 0.606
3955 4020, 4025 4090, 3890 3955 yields -5.7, 0.18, 0.52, 0.174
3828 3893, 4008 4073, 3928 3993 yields -3.8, 0.61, 0.19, 0.164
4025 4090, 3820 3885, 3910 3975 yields -3.3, 0.52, 0.61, 0.174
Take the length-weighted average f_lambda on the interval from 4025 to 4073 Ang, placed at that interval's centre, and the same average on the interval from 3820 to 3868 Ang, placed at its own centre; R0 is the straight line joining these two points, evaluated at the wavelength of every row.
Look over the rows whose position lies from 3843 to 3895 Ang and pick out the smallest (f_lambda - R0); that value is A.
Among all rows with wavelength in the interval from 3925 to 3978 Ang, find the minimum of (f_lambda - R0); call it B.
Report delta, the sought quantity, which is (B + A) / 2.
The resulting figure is -0.39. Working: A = -0.51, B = -0.27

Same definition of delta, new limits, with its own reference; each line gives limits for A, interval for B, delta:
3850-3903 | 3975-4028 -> -0.35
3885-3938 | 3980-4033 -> -0.35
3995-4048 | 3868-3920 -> -0.33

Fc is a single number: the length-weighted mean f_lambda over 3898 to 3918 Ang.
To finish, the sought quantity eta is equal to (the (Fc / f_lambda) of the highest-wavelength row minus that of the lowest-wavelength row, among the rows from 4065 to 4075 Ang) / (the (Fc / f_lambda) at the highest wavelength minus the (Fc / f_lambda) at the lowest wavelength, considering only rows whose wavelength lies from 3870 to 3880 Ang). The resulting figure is -12.0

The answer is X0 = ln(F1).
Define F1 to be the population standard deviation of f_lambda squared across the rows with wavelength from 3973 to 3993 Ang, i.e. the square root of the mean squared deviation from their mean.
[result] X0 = -1.84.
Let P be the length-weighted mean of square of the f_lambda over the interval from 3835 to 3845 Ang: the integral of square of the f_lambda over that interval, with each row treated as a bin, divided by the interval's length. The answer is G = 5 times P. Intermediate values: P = 1.6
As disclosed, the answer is 8.0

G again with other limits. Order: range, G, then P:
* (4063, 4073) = 6.5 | 1.3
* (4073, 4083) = 6.1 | 1.2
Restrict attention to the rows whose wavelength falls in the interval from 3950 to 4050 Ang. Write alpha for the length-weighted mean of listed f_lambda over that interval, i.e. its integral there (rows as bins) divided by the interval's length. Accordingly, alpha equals 1.20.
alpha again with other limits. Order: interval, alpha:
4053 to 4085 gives 1.12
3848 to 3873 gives 1.49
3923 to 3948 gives 1.16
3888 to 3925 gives 1.28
